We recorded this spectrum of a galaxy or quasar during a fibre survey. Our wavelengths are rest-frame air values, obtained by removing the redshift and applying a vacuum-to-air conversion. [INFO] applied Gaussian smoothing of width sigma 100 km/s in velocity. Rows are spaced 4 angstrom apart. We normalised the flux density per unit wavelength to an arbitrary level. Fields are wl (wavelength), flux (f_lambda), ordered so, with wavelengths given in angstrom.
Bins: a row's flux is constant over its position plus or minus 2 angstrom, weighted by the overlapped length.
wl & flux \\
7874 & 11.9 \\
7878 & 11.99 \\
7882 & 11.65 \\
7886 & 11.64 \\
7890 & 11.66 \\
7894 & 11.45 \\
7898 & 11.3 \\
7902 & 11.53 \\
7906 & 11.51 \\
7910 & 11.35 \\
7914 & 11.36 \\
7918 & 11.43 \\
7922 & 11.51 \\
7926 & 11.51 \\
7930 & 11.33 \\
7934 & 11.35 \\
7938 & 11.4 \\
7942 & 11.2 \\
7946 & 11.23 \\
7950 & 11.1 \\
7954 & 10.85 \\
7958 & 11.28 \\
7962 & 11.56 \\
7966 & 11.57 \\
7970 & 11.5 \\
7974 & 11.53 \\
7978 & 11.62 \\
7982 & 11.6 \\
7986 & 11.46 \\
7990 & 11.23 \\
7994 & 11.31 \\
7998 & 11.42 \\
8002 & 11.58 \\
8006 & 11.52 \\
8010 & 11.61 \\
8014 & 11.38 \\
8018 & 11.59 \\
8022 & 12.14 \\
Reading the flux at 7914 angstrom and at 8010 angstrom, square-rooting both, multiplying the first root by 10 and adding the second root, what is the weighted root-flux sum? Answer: 37.1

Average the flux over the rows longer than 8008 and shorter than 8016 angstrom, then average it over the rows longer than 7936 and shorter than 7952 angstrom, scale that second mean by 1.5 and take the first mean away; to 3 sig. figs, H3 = 5.35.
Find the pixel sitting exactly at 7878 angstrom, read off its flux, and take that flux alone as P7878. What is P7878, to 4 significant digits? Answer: 11.99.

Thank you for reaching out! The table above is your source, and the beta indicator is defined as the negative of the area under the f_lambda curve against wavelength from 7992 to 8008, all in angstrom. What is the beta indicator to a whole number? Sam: -183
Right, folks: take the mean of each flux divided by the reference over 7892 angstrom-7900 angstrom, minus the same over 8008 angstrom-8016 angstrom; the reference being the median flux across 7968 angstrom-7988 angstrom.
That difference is -0.01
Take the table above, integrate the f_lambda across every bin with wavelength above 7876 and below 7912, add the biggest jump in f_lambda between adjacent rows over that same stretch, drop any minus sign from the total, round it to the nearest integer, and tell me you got 417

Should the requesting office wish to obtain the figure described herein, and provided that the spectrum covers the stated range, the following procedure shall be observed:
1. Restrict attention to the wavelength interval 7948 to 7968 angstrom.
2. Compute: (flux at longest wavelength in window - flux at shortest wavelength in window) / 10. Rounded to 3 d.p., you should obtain 0.047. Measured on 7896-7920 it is 0.013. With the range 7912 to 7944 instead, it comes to -0.016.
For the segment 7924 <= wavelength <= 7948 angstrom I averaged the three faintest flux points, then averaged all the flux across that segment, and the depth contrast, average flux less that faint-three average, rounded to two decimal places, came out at 0.08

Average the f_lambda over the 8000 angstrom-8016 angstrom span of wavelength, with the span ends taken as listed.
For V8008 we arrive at 11.52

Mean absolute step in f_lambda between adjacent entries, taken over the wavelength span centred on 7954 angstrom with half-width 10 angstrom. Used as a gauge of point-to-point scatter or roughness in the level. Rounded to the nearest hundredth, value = 0.27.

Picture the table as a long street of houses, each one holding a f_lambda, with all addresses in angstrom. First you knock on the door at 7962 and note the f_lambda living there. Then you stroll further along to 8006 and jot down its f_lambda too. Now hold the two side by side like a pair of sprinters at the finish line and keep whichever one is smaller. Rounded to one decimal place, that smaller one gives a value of 11.5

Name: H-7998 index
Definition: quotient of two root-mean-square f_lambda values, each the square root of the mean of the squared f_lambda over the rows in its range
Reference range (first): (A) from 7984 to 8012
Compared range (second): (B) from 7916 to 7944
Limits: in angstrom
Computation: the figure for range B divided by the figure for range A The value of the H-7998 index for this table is 0.99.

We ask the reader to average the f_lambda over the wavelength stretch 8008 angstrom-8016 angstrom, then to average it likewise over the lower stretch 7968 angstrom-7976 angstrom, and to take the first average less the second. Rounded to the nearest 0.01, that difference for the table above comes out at -0.02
